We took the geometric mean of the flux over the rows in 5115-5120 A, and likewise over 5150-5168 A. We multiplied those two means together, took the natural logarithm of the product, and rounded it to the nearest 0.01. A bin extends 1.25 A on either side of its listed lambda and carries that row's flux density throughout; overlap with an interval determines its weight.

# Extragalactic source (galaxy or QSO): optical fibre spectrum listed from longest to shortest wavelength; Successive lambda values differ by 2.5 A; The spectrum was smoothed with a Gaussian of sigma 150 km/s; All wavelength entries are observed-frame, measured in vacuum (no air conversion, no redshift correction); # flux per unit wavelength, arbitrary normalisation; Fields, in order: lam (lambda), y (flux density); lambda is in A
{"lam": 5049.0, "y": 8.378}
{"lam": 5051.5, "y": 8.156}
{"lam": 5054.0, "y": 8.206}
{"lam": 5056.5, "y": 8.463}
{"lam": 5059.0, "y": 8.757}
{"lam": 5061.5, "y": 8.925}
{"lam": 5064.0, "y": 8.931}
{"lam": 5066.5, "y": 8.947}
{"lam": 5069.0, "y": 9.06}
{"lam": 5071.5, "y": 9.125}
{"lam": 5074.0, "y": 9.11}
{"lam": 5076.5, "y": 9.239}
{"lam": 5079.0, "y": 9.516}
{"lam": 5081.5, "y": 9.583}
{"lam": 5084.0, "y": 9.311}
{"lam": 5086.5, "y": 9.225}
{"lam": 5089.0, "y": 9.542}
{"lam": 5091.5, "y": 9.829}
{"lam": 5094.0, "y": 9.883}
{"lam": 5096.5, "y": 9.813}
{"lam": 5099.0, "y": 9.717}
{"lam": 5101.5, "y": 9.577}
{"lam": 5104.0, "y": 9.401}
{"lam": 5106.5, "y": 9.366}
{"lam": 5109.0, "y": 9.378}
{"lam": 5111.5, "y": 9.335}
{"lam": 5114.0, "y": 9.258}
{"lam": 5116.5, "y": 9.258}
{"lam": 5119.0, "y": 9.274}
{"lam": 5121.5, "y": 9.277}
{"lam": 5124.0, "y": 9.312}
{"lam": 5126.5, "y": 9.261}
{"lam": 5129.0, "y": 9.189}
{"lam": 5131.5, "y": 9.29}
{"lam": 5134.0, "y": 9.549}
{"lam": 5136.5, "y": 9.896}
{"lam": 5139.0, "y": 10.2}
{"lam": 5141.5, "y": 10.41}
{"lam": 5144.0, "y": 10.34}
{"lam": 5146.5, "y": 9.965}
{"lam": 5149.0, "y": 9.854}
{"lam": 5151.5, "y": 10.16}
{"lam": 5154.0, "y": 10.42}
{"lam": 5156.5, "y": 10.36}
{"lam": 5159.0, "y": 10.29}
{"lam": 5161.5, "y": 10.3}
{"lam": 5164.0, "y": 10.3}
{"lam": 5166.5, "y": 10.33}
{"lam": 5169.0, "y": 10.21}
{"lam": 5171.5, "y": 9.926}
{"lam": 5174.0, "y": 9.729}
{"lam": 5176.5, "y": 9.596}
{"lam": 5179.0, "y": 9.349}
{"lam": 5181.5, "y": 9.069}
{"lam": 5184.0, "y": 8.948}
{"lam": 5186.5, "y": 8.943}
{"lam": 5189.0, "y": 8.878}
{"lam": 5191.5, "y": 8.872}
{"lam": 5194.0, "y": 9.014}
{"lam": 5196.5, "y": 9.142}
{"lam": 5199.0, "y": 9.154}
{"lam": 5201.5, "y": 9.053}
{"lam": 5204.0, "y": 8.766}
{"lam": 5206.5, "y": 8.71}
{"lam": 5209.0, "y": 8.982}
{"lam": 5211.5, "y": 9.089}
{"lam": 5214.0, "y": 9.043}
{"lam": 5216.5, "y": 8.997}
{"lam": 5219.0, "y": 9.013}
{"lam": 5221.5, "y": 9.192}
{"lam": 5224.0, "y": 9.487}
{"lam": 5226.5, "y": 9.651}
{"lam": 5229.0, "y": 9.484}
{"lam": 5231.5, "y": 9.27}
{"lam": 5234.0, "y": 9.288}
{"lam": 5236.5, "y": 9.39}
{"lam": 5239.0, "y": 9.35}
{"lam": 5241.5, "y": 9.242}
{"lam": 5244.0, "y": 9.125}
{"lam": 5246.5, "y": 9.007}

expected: 4.56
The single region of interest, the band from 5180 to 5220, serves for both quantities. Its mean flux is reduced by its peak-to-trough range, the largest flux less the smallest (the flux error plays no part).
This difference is 8.54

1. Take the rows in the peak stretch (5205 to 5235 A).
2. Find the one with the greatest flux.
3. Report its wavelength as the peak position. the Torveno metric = 5226.5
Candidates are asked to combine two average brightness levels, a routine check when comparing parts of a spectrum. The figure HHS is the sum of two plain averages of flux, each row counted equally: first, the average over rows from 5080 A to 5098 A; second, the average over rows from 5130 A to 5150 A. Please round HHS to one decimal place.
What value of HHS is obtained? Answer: 19.5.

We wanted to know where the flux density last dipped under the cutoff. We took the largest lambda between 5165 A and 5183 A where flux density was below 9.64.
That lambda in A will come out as 5181.5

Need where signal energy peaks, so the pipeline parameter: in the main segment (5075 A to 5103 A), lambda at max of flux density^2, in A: 5094.0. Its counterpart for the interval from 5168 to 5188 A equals 5169.0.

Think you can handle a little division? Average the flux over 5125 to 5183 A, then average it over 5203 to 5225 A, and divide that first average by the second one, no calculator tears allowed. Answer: 1.10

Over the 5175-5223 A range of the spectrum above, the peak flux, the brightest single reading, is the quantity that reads 9.596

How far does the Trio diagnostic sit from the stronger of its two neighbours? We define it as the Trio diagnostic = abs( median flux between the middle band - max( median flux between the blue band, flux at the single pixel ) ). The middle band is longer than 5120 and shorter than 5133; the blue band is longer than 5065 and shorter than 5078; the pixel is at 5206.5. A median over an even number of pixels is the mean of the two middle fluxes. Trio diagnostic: 0.17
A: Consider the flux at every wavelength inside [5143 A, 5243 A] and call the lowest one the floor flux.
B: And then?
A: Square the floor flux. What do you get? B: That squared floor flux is 76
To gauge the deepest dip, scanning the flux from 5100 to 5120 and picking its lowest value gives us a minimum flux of 9.258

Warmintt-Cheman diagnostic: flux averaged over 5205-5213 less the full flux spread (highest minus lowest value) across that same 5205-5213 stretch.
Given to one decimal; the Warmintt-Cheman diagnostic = 8.5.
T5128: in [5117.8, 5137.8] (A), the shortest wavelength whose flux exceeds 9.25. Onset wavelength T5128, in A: 5119.0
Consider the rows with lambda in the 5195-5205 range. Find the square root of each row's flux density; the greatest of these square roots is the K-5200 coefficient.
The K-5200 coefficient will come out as 3.03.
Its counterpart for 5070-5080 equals 3.08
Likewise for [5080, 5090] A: 3.10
